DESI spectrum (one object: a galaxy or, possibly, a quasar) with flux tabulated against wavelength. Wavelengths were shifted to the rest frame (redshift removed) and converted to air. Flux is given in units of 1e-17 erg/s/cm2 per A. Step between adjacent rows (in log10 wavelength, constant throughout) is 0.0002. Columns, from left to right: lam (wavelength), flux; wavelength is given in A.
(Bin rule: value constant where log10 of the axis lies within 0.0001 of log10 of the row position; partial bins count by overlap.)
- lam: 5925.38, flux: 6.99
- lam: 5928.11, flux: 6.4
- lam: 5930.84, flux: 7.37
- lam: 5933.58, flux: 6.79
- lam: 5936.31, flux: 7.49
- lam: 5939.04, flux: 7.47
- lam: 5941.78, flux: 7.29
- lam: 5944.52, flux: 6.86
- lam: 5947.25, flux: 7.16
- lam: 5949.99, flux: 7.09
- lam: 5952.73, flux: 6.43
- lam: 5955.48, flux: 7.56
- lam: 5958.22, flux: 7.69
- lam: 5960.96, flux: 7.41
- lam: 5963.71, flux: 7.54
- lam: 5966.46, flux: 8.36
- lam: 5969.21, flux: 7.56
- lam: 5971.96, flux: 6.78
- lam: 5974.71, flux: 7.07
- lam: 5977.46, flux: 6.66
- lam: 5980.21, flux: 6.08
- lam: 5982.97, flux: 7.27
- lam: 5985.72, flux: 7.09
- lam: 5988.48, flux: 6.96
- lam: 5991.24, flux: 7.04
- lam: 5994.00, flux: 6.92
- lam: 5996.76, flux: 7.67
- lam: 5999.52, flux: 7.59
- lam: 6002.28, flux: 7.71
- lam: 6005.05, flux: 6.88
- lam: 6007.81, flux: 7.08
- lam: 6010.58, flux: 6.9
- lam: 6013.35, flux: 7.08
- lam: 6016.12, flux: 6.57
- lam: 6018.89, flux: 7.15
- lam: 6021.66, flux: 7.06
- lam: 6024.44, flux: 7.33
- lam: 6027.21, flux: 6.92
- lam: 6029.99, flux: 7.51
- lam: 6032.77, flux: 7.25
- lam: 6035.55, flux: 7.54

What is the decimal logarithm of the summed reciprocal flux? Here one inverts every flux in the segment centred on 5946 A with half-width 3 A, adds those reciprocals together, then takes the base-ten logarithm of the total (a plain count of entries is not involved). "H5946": -0.5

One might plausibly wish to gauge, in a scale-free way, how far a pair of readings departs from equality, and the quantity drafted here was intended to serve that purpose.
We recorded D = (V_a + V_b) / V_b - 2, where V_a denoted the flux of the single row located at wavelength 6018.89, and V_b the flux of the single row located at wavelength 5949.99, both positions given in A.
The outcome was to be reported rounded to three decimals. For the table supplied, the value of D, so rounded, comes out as 0.008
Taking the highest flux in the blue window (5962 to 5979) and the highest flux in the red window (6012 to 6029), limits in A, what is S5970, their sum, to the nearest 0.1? 15.7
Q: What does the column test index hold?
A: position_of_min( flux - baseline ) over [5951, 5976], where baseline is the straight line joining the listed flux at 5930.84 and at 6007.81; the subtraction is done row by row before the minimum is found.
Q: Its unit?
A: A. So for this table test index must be 5952.73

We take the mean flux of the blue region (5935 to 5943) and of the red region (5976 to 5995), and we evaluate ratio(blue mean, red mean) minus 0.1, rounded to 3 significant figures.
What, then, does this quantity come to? 0.981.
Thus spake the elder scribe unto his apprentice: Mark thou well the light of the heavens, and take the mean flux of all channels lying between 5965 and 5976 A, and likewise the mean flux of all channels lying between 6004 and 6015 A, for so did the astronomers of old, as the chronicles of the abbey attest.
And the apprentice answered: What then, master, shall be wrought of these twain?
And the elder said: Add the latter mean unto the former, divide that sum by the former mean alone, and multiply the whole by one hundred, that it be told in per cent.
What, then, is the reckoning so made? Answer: 194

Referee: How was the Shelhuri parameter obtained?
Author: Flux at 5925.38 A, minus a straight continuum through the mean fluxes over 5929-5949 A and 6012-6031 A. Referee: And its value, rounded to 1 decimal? -0.2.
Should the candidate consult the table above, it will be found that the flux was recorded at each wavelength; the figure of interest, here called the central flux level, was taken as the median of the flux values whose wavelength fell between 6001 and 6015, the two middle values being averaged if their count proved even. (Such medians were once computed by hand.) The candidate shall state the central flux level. 7.08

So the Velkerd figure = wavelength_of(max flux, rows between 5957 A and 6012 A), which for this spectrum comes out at 5966.46 A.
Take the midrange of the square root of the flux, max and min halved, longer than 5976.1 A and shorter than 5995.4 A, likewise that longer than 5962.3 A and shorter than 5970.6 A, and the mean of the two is 2.70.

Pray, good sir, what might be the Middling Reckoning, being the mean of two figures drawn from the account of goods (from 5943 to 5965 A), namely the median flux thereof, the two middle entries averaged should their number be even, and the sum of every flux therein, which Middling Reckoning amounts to 32.5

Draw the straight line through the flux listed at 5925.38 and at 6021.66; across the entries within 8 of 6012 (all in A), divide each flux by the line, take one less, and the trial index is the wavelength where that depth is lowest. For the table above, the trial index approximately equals 6016.12 A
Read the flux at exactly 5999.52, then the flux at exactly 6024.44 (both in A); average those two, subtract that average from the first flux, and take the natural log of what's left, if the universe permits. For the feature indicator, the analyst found -2.0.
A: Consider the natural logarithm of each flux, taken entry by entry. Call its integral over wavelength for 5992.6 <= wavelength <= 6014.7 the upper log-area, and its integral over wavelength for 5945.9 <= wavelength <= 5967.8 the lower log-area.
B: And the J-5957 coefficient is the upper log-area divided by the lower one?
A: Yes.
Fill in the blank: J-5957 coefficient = 1.00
